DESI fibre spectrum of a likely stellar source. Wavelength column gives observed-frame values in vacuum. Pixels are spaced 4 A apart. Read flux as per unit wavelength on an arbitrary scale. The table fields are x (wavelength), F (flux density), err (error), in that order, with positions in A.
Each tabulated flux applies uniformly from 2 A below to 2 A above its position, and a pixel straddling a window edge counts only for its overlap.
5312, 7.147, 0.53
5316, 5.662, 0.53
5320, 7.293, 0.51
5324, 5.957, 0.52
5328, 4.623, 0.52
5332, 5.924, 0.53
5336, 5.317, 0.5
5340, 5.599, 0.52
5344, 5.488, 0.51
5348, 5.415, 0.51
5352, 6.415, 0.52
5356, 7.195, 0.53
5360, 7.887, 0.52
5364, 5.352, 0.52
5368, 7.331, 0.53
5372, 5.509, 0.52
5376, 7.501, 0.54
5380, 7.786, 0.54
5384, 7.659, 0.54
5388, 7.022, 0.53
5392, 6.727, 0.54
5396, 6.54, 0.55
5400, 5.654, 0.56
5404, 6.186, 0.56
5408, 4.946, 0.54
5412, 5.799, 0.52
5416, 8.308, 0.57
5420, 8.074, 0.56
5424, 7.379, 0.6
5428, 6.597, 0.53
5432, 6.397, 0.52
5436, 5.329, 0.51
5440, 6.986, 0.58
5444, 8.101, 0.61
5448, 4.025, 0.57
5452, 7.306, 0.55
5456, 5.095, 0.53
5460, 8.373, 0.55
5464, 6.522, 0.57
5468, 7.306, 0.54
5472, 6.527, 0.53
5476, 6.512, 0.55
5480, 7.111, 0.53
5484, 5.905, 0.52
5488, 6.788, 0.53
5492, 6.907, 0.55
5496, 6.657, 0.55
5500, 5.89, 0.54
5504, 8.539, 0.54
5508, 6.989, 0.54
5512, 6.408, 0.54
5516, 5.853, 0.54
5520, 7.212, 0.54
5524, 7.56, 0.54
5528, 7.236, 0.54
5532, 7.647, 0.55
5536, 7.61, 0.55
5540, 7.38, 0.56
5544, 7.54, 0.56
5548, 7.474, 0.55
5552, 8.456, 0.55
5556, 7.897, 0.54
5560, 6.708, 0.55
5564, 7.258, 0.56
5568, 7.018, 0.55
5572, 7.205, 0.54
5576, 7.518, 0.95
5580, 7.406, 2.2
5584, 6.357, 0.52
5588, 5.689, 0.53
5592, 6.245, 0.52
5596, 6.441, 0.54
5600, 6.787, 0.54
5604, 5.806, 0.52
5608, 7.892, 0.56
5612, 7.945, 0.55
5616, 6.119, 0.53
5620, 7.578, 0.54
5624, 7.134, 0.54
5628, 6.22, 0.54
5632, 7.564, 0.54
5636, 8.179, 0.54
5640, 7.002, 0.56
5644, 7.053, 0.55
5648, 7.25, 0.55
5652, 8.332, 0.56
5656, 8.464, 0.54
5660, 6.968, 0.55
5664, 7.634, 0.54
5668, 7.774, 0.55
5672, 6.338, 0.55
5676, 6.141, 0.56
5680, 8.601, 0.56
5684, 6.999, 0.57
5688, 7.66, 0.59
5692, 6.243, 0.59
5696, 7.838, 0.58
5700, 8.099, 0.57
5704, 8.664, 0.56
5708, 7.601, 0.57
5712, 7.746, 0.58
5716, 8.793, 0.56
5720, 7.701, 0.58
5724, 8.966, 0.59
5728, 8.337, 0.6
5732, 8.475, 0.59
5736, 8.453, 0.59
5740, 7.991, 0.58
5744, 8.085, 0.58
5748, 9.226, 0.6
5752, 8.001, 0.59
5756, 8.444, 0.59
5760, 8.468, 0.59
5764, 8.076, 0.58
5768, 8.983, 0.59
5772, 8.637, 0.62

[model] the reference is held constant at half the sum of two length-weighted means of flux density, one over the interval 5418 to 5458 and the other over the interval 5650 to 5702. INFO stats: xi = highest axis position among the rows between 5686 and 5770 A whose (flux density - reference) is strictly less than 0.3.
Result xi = 5692 A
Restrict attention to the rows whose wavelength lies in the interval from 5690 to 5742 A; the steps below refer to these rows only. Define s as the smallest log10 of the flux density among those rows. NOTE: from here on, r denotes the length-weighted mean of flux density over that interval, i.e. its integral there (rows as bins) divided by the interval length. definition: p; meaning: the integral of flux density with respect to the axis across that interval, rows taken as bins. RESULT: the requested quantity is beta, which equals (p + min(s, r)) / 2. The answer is 210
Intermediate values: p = 420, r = 8.1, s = 0.80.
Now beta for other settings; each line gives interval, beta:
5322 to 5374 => 156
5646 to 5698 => 193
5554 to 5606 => 177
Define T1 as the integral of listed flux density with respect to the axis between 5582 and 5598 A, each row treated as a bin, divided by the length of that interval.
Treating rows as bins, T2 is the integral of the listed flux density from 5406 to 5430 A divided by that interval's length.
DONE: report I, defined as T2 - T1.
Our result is 0.7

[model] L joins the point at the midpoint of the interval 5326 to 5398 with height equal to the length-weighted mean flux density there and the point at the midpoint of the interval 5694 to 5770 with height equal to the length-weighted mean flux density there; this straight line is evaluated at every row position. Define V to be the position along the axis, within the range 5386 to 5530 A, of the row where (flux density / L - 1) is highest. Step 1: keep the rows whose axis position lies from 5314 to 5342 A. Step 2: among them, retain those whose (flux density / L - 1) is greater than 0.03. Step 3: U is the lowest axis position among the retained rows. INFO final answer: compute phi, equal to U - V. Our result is -96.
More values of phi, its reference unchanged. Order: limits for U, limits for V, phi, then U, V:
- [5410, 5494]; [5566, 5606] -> -160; 5416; 5576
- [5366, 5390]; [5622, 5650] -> -268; 5368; 5636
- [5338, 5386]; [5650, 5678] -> -300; 5356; 5656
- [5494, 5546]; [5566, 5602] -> -72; 5504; 5576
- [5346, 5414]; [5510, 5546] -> -176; 5356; 5532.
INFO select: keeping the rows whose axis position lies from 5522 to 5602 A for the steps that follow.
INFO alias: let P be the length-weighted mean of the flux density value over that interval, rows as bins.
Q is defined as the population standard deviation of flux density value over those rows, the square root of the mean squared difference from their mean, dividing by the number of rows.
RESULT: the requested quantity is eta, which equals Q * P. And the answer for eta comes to 4.5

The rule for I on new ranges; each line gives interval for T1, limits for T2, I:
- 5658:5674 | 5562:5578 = 0.1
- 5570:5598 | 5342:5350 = -1.2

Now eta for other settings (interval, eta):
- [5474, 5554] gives 5.2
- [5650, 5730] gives 6.4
